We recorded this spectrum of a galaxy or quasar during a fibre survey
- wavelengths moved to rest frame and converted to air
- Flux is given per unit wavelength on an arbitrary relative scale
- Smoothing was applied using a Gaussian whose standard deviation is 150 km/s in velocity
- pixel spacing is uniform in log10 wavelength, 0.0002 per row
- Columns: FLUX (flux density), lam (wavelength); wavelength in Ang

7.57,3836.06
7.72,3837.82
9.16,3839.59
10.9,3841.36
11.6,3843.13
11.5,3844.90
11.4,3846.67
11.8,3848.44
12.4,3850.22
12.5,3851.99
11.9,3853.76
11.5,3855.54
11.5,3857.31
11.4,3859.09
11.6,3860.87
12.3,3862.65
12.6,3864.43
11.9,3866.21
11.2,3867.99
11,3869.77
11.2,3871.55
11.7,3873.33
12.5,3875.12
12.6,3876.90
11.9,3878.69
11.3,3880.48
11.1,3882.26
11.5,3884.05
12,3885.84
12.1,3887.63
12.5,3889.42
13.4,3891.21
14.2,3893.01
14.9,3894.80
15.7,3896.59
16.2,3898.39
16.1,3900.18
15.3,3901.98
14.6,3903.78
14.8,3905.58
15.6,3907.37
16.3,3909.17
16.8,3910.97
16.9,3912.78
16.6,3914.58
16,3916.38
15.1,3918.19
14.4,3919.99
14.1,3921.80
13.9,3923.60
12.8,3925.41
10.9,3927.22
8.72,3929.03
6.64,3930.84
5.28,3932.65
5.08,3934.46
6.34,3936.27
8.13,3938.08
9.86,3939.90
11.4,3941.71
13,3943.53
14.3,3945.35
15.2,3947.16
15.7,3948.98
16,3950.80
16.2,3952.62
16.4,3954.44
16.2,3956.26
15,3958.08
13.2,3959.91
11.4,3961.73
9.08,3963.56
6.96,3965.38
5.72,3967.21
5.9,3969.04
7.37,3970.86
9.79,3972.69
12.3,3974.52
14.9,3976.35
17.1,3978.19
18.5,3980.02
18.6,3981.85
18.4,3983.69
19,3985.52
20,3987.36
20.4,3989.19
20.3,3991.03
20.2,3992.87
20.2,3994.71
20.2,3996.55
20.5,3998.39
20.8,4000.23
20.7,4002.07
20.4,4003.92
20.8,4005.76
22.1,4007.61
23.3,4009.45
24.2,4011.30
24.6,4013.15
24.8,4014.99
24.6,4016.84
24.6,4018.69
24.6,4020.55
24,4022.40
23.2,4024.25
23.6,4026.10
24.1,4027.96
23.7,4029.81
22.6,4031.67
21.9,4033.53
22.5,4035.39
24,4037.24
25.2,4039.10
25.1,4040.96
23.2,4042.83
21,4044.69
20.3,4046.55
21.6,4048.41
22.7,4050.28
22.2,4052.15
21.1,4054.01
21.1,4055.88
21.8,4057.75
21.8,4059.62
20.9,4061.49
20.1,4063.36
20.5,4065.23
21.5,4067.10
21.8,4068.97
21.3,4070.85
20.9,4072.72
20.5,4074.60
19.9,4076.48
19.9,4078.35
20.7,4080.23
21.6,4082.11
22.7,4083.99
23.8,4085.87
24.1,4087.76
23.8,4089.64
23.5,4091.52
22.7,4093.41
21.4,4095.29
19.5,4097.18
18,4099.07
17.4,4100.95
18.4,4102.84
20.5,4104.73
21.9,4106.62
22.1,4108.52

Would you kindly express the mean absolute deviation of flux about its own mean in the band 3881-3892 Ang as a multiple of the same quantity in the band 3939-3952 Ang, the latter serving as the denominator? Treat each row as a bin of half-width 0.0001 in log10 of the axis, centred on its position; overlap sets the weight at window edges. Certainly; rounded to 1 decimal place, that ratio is 0.3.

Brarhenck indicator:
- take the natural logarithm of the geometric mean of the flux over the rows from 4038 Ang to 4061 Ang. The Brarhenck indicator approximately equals 3.10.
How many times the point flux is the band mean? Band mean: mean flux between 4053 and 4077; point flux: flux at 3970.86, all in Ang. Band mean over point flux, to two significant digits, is 2.9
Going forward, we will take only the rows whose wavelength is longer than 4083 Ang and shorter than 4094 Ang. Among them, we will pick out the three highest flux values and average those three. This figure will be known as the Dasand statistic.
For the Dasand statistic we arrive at 23.9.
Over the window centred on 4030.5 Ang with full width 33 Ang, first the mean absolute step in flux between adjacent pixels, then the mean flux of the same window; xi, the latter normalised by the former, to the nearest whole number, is 31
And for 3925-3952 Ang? 8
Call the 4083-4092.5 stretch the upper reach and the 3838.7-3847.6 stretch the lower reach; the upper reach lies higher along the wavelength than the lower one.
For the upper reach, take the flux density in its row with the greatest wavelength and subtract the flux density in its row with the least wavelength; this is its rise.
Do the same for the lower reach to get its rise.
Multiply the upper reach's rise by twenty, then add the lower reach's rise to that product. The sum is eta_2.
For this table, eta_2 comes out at 18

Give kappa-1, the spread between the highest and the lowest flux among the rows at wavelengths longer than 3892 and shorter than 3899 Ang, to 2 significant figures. 2.0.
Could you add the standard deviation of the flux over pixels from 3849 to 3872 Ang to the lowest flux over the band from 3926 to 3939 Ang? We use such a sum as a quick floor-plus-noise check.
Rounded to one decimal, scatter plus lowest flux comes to 5.6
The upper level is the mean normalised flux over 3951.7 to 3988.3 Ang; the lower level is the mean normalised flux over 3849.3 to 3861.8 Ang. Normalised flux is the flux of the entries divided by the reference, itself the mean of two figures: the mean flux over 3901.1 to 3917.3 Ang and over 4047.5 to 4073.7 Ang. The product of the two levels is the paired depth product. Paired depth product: 0.46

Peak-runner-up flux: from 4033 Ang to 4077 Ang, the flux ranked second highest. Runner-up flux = 25.1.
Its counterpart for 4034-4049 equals 25.1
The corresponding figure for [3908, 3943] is 16.8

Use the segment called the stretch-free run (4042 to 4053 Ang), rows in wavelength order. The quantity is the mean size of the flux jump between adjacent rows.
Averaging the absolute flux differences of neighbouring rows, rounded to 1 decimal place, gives 1.2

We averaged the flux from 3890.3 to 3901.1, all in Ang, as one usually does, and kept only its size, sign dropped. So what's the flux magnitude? 15.1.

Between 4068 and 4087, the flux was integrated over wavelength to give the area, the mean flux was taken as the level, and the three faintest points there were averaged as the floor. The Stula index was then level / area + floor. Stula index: 20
